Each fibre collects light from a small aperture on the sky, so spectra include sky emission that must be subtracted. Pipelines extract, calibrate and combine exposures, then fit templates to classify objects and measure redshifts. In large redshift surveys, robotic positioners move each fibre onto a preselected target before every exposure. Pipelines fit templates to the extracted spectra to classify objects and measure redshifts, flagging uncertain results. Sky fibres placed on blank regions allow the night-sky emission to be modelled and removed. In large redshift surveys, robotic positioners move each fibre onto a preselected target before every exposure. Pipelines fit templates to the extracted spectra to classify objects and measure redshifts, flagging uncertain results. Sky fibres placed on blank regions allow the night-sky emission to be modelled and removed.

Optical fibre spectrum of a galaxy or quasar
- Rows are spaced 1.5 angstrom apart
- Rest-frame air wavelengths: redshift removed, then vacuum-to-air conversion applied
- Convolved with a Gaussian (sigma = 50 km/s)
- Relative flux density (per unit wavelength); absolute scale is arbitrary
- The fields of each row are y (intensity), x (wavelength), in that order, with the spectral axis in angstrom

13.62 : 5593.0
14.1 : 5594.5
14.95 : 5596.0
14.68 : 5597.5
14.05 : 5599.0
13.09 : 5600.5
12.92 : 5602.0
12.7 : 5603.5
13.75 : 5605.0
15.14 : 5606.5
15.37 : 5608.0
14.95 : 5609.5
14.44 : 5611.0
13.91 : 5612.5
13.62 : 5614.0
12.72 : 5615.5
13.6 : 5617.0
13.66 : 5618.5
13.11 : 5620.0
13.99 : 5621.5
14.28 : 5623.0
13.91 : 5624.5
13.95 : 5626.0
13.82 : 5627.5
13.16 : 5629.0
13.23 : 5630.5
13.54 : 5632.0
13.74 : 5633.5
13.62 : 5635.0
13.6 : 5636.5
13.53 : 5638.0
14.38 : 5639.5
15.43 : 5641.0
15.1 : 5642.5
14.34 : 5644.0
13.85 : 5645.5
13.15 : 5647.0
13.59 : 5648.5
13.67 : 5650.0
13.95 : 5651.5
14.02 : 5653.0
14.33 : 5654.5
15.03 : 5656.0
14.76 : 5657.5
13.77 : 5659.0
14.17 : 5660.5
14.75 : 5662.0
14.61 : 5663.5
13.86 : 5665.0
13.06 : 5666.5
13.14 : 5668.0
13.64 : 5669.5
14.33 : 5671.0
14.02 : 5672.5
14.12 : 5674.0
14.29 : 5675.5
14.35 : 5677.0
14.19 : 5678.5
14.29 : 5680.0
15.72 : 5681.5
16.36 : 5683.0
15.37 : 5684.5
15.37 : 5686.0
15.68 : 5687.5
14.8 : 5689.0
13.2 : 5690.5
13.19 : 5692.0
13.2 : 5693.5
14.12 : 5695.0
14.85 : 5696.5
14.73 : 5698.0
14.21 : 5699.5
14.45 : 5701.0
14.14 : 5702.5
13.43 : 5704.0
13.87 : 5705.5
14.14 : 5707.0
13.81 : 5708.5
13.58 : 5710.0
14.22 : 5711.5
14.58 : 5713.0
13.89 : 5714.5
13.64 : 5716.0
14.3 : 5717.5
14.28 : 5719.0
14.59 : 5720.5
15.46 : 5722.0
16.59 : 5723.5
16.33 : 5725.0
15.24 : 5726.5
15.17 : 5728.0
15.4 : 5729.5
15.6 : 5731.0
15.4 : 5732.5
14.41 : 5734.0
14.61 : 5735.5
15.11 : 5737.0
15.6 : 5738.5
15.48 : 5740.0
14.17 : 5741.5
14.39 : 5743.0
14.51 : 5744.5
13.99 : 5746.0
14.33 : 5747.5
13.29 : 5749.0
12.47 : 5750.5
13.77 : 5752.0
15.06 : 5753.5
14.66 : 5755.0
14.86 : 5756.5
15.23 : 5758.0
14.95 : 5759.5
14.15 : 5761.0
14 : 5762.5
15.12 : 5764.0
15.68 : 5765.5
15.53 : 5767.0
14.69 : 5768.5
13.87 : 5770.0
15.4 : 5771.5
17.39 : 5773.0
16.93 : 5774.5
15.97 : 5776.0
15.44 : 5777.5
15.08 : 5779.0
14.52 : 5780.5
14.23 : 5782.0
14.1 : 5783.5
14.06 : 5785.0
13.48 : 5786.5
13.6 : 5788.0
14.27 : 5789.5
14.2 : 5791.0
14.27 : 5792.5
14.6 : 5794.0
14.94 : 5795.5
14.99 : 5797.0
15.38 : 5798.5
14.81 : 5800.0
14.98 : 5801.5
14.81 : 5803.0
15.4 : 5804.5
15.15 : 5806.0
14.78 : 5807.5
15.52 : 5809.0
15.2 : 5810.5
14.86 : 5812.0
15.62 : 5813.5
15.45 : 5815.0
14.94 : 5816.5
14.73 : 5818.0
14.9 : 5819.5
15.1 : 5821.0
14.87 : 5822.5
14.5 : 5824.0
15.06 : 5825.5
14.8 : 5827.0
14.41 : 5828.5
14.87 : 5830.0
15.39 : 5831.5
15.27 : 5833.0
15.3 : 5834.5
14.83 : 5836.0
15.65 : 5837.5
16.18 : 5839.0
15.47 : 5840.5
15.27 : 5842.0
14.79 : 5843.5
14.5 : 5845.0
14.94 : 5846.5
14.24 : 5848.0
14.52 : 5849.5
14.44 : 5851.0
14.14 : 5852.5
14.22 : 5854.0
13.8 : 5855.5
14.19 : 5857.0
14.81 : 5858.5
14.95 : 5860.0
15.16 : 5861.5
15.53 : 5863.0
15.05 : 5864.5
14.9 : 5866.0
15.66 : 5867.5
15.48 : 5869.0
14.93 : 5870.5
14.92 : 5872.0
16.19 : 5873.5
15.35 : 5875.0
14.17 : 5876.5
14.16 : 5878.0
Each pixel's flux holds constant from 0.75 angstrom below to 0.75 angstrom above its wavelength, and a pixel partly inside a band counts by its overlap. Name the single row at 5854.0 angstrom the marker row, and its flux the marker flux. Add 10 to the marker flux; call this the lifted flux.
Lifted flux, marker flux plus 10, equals 24.2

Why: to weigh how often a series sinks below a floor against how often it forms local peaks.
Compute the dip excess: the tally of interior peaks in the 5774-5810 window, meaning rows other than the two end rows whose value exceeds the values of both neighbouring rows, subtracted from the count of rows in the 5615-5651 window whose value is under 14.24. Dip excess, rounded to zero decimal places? 15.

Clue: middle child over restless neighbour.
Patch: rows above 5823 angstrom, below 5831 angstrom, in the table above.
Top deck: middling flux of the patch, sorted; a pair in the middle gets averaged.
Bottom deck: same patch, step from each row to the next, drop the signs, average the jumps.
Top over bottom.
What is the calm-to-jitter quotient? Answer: 35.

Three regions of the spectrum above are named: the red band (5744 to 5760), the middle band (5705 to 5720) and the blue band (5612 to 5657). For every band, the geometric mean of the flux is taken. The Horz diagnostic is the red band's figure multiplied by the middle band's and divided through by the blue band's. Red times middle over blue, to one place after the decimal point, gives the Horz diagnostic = 14.4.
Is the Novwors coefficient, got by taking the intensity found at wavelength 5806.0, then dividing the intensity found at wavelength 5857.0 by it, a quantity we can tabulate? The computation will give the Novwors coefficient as 0.94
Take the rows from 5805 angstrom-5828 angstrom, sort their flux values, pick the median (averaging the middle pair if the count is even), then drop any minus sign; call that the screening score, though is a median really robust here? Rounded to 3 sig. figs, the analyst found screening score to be 14.9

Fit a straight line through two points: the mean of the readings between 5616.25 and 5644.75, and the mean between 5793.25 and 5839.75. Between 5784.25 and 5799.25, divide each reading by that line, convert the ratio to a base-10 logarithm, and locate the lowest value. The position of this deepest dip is 5786.5 angstrom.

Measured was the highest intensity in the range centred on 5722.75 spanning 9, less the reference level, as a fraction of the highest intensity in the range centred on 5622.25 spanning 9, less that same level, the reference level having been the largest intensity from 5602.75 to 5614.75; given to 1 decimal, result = -1.1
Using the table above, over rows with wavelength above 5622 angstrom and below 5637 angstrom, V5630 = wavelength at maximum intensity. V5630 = 5623.0 angstrom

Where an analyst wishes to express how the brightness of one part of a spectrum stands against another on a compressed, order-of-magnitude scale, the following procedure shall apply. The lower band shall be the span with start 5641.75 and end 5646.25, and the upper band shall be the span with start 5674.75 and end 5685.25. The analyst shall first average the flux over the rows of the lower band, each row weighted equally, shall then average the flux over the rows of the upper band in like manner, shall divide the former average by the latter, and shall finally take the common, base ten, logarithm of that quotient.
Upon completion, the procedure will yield -0.015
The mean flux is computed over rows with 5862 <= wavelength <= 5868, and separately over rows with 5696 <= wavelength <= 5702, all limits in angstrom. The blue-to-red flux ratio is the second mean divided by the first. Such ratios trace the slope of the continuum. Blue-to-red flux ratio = 0.95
